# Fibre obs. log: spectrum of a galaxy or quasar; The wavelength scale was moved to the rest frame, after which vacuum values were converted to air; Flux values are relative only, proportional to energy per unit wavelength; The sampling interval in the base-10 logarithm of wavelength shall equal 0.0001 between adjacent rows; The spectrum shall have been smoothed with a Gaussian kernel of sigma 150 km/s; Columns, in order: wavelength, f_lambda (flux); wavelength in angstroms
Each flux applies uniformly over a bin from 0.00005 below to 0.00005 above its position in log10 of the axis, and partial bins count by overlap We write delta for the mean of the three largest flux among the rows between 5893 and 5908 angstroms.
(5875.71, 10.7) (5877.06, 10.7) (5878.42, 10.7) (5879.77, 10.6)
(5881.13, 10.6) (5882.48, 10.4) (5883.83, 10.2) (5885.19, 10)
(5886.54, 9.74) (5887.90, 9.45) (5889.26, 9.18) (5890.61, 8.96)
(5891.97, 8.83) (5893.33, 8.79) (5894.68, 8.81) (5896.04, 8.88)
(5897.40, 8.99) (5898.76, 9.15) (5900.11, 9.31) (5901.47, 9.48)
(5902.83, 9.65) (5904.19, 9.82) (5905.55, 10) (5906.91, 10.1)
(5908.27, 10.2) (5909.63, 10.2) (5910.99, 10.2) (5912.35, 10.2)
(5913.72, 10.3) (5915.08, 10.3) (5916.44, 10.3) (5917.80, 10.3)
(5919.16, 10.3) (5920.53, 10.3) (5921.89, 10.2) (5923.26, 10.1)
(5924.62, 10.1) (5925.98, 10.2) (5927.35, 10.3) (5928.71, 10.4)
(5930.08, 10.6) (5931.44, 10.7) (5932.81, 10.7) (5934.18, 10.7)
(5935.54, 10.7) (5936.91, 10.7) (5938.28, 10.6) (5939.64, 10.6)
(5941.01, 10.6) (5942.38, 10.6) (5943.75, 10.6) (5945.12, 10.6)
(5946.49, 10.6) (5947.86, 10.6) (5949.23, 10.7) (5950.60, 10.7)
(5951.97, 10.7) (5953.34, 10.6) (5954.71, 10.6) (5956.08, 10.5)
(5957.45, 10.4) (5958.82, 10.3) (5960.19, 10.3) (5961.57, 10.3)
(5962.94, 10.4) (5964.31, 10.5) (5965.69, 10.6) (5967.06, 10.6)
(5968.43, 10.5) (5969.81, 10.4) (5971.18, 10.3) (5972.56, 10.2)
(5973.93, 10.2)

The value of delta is 10.0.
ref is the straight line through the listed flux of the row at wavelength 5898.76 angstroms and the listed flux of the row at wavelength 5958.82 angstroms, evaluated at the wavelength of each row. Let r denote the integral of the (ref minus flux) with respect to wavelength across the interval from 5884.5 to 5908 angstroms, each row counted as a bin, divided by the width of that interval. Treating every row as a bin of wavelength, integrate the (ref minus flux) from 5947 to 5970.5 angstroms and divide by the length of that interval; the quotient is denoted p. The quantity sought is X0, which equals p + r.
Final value -0.49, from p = -0.2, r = -0.3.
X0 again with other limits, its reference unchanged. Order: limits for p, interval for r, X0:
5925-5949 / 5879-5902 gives -1.20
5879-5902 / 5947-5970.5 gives -0.72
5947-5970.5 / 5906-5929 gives -0.94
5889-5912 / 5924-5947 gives -0.97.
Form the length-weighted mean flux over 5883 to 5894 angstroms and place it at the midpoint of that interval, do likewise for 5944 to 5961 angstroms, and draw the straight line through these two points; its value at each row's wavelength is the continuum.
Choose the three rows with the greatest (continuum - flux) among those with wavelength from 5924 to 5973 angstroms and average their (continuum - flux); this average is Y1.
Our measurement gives 0.6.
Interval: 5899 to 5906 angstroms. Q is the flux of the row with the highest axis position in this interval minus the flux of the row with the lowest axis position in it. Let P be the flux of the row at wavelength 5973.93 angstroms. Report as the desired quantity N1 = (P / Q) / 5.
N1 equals 3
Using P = 10.2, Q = 0.7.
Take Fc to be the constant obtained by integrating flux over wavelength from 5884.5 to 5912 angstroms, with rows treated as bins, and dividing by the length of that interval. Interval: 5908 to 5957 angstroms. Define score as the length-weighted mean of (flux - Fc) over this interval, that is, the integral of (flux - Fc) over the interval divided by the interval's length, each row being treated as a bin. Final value 1.0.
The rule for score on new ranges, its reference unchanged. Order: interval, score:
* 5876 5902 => 0.1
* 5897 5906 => 0.0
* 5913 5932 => 0.8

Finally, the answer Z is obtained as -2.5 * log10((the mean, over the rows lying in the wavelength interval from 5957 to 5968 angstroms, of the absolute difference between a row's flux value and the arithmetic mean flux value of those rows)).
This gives 2.4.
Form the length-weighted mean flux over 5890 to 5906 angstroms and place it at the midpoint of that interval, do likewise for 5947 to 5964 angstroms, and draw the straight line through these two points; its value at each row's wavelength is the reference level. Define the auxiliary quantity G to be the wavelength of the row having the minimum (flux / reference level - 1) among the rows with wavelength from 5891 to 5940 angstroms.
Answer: 5894.68 angstroms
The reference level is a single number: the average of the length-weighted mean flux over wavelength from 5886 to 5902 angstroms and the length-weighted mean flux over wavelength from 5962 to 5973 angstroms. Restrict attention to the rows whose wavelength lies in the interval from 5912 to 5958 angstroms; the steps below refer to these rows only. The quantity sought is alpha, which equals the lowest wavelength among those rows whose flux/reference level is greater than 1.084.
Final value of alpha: 5931.44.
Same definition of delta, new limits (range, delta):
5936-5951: 10.7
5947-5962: 10.7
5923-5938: 10.7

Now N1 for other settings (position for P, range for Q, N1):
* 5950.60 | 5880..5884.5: -5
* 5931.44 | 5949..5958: -7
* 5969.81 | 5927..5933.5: 5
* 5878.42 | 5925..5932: 4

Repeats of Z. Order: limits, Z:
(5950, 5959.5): 2.3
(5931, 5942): 3.3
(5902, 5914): 1.9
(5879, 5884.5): 2.1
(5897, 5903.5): 1.8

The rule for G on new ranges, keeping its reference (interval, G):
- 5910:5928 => 5924.62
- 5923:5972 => 5971.18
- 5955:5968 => 5961.57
